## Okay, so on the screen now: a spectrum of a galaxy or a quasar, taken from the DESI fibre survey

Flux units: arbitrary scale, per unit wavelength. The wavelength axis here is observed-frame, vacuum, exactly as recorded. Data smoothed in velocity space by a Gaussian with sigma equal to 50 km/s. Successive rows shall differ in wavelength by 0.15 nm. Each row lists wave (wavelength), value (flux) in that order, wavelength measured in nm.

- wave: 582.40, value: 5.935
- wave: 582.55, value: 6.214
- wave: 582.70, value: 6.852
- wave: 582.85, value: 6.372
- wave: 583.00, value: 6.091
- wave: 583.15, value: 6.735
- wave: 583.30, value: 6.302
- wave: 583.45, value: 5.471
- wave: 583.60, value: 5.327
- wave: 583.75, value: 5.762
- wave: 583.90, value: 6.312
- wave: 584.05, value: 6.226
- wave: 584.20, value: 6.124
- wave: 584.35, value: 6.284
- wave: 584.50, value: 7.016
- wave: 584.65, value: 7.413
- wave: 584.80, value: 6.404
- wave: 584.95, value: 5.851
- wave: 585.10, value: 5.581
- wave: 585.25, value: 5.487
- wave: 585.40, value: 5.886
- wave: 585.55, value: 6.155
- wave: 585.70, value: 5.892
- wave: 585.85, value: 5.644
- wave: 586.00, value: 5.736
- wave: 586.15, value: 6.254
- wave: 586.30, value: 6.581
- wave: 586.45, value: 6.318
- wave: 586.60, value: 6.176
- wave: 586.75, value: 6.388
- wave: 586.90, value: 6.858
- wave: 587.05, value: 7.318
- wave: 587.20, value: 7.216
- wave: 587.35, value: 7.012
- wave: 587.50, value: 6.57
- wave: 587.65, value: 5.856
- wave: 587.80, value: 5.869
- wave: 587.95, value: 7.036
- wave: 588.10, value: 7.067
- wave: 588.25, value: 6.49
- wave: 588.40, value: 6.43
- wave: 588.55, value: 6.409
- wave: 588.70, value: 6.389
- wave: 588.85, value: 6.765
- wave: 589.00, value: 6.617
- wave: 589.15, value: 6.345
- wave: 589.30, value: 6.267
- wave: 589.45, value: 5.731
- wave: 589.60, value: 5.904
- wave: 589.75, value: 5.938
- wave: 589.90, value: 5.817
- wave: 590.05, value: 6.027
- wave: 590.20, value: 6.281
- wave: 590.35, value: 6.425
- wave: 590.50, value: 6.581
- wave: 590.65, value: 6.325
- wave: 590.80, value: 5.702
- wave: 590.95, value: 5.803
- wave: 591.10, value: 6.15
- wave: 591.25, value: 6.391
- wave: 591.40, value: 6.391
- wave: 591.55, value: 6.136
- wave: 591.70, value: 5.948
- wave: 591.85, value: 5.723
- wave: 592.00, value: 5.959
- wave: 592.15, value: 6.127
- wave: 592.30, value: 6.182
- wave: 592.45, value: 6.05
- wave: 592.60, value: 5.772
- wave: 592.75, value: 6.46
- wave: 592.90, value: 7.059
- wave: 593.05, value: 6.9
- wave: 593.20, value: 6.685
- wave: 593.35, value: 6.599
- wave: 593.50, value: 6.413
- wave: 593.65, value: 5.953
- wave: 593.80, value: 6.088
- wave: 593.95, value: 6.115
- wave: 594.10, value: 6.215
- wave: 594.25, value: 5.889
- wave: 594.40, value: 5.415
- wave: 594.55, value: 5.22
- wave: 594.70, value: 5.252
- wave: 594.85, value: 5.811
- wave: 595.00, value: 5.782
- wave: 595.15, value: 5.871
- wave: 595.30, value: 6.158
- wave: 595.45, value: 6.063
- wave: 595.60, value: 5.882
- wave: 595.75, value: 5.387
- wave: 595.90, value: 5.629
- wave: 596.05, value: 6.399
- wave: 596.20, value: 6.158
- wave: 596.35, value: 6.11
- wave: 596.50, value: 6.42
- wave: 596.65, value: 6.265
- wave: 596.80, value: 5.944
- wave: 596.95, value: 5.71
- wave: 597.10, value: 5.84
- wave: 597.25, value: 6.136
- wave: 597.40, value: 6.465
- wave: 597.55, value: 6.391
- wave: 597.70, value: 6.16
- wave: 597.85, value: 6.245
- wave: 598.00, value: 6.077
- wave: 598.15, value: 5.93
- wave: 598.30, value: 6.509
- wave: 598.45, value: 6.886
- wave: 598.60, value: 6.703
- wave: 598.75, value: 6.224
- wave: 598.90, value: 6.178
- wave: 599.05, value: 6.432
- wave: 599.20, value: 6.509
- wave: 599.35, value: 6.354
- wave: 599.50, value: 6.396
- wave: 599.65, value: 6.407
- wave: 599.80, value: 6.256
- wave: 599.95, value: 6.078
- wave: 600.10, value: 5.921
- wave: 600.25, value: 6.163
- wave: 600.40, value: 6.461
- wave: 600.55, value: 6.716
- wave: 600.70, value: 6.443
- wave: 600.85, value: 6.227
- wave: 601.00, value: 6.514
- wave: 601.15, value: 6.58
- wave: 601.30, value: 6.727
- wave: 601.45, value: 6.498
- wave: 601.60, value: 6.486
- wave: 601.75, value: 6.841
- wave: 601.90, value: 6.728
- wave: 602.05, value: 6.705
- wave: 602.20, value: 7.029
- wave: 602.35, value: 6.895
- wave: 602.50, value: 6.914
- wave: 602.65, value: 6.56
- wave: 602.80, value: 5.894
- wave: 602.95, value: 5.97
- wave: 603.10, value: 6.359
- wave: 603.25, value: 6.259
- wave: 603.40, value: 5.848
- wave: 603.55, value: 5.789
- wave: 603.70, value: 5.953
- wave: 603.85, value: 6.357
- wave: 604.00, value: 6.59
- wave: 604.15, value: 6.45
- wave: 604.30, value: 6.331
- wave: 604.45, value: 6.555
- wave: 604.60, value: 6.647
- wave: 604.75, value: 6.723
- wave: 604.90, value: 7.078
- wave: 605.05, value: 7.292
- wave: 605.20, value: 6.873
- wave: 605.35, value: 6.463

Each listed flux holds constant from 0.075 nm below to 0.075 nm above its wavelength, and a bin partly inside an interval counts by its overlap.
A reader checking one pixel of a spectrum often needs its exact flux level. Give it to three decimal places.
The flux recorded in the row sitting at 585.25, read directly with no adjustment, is 5.487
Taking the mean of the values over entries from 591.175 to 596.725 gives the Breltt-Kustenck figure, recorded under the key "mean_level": 6.1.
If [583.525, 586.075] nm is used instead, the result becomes 6.1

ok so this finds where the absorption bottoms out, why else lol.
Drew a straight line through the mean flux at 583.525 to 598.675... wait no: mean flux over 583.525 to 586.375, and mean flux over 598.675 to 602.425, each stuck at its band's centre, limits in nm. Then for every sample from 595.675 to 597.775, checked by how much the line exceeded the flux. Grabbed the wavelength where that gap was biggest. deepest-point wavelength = 595.75 nm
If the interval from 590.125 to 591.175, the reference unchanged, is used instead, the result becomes 590.80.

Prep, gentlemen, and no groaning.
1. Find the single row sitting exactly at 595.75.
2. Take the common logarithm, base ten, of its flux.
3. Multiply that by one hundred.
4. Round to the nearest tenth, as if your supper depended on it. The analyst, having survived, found 73.1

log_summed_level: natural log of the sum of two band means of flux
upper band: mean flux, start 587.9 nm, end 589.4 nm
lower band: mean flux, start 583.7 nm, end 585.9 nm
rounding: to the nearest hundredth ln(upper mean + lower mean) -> 2.54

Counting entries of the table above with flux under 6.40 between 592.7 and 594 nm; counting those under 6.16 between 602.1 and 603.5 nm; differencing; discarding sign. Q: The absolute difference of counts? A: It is 0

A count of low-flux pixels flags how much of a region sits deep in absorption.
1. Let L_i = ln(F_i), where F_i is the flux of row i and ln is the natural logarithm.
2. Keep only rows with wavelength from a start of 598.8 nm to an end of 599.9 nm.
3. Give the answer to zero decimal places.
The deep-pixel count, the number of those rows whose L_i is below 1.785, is 0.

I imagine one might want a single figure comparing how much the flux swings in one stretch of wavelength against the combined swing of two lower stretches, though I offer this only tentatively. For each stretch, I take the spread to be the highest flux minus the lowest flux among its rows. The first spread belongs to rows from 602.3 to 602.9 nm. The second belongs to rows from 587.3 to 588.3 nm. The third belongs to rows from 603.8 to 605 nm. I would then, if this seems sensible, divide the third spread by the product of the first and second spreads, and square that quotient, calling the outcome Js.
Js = 0.37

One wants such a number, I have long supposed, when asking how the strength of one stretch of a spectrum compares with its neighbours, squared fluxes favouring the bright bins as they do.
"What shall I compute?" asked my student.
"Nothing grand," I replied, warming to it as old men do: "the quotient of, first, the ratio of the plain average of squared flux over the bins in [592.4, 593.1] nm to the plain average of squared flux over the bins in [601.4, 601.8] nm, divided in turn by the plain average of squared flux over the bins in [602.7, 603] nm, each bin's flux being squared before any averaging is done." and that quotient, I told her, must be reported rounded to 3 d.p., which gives 0.027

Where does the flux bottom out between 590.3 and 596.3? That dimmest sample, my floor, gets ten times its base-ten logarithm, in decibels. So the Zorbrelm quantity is 7.18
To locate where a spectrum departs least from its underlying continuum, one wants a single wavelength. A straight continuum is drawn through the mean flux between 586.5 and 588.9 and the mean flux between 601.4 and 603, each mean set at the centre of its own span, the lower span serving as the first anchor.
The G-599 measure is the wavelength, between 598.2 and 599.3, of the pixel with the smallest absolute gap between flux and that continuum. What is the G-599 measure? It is 599.20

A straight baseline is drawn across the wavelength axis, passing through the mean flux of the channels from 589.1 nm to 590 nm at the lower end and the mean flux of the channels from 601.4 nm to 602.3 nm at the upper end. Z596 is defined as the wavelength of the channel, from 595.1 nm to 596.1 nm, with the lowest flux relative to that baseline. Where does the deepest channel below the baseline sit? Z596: 595.75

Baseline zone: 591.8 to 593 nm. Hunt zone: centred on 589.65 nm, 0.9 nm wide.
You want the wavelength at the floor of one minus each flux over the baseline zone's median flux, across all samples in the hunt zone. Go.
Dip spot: 589.30 nm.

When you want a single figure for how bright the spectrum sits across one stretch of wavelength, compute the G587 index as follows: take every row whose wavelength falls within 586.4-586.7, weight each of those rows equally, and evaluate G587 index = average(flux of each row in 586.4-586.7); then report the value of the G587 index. 6.25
